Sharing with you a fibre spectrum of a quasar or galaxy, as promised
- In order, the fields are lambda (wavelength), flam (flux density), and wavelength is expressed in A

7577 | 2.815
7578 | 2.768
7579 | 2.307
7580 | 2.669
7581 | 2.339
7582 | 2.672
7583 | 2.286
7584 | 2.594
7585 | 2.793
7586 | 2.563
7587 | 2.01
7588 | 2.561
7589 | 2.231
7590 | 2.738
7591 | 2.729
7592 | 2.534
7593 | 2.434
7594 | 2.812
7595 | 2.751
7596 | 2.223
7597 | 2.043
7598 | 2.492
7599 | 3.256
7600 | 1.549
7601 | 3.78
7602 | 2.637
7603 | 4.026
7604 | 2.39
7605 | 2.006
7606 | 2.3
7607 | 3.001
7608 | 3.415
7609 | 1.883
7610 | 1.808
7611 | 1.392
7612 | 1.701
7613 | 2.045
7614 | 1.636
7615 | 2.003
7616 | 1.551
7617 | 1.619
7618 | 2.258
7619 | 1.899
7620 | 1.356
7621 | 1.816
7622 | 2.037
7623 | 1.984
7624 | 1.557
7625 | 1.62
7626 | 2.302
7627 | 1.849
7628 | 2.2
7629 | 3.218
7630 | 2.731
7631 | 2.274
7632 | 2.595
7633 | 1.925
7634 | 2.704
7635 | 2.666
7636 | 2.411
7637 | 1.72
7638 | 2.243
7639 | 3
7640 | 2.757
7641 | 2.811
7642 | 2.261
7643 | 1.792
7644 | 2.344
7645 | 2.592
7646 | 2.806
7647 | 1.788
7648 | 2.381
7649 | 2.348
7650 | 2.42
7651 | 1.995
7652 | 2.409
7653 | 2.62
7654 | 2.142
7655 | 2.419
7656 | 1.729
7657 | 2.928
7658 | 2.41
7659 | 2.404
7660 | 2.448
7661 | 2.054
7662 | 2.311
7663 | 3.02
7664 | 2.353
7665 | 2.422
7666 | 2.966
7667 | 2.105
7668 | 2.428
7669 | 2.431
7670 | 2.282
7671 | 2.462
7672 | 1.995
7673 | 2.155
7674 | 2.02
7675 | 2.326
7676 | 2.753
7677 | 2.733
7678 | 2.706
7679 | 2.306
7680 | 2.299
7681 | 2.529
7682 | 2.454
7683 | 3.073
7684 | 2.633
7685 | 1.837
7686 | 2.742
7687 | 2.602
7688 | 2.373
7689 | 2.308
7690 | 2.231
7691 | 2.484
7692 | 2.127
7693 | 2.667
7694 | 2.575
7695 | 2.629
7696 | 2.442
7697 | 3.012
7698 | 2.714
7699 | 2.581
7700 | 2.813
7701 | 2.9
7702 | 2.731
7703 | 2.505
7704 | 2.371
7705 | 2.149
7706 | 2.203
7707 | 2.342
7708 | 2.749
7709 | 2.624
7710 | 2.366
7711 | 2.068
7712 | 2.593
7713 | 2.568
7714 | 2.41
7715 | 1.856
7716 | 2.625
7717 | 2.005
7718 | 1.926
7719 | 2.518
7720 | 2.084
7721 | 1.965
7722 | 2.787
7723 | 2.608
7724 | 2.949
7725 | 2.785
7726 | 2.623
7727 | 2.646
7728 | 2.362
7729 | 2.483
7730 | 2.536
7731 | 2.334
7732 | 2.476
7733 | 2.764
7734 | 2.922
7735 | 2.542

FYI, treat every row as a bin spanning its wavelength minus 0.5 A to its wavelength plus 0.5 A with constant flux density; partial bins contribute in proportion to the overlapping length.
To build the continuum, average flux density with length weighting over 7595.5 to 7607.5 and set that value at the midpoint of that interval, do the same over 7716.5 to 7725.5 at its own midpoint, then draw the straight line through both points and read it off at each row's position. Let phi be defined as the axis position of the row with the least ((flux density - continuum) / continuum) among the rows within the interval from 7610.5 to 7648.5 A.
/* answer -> 7620 A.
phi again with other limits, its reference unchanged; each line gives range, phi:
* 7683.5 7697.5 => 7685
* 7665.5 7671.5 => 7667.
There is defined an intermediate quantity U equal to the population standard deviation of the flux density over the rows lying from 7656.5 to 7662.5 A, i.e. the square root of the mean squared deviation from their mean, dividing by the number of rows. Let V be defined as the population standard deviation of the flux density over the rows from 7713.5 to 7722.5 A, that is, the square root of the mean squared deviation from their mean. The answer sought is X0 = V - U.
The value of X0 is 0.07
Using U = 0.26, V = 0.326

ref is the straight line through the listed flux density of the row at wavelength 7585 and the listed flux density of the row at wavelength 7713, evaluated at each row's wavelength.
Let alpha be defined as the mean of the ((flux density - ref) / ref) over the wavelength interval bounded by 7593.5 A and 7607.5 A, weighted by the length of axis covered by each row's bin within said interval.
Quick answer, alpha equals -0.04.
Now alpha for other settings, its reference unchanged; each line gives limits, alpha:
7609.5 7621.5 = -0.36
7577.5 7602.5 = -0.08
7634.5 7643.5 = -0.11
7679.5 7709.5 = -0.03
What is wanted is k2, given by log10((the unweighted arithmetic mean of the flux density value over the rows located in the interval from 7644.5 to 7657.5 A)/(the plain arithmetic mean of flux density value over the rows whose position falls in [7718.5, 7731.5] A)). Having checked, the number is -0.03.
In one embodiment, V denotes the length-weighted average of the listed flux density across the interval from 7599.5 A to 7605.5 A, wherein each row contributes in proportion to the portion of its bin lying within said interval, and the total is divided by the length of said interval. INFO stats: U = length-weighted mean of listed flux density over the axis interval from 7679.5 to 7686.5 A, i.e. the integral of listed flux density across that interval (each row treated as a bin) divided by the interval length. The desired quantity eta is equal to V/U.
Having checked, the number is 1.09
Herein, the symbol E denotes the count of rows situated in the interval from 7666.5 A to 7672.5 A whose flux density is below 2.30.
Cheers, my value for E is 3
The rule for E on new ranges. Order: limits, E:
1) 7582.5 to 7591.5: 3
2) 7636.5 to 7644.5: 4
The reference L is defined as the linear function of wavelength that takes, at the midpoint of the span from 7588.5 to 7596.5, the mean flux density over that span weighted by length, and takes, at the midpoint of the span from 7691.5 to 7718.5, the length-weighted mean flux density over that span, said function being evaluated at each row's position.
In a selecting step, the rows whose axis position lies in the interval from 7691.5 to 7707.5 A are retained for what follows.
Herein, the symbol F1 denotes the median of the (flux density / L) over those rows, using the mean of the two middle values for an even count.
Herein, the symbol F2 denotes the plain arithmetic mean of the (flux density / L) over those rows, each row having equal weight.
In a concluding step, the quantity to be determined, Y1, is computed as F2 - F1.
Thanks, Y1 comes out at -0.011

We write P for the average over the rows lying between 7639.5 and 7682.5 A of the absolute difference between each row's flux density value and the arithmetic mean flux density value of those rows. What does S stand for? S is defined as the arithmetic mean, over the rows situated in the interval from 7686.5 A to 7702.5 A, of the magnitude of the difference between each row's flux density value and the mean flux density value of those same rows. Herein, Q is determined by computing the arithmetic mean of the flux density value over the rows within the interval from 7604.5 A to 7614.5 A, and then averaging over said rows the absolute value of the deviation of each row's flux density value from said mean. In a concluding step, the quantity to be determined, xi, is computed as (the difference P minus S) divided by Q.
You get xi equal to 0.1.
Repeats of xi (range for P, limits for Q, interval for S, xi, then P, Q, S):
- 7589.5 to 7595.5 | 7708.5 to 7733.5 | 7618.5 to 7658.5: -1.0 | 0.12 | 0.24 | 0.35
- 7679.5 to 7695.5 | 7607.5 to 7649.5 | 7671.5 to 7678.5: -0.2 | 0.21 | 0.41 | 0.30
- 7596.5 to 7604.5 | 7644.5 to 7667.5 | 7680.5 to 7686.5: 1.7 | 0.69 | 0.24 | 0.27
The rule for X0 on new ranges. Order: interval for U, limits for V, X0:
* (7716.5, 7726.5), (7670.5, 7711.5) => -0.09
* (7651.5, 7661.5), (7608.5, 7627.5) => -0.05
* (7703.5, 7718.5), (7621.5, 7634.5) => 0.19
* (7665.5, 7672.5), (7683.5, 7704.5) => -0.03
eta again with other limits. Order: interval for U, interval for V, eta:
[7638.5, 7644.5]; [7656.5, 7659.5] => 1.03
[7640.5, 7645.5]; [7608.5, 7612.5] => 0.72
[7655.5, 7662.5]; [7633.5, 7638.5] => 1.01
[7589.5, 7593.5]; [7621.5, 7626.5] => 0.73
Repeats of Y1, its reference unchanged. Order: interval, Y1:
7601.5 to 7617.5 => 0.082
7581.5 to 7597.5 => -0.024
